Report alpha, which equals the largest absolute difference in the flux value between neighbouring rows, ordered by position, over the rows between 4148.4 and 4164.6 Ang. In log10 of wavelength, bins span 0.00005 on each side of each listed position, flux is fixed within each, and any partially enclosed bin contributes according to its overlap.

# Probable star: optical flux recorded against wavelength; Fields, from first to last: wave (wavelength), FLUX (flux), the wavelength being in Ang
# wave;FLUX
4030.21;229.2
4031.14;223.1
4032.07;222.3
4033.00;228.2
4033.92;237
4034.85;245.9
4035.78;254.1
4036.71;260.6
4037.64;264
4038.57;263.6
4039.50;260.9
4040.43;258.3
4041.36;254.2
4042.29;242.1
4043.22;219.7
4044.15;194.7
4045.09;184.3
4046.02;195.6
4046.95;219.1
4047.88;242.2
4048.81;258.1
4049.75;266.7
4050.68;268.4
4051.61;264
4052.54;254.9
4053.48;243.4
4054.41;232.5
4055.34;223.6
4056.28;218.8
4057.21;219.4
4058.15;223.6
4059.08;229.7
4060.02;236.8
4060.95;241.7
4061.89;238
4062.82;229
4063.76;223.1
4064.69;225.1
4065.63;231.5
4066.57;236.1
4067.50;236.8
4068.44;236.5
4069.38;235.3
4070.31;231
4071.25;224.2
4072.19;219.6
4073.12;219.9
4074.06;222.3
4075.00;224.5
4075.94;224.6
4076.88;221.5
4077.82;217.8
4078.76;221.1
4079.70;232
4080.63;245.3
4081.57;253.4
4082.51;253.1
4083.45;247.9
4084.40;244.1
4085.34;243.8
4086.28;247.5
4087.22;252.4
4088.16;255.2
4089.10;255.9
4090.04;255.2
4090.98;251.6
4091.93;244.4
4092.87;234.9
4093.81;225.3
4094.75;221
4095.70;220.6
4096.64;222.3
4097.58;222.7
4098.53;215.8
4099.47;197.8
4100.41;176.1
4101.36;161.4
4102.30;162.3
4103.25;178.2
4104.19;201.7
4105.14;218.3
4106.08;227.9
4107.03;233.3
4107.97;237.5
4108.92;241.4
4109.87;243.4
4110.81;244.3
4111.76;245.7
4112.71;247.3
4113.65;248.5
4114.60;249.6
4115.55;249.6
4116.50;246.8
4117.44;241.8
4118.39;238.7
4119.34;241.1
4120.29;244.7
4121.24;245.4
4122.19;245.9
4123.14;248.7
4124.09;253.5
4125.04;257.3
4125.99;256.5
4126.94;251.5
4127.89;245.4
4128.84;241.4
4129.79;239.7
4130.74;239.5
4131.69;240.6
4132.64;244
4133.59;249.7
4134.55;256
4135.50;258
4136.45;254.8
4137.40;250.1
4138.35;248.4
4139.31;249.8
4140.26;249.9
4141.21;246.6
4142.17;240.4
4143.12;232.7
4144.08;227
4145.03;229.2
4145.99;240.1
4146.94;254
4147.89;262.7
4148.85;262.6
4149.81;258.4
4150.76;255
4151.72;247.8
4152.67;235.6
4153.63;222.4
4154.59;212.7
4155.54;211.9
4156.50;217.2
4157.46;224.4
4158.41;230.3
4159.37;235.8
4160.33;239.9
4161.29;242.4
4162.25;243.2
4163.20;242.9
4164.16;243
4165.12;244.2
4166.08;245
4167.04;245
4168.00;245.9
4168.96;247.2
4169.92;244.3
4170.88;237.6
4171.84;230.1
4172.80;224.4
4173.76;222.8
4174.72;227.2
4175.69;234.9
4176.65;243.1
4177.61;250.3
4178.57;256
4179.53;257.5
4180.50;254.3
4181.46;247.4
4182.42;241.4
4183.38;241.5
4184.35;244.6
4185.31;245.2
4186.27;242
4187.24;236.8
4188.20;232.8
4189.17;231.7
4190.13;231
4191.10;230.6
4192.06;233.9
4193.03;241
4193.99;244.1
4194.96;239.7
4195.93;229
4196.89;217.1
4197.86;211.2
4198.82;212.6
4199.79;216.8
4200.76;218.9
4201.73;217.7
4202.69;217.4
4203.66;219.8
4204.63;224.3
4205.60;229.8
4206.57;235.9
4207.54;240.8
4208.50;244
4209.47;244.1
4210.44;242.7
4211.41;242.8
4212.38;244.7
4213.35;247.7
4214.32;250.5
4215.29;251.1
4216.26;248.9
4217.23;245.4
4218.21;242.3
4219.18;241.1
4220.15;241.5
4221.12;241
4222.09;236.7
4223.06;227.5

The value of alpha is 13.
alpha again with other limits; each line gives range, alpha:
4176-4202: 12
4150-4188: 13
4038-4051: 25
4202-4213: 6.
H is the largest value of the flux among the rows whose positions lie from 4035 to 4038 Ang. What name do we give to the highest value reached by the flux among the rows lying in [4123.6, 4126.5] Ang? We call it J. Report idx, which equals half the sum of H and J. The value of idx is 261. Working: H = 264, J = 257.3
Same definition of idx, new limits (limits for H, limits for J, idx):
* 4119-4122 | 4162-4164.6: 244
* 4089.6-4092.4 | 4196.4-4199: 236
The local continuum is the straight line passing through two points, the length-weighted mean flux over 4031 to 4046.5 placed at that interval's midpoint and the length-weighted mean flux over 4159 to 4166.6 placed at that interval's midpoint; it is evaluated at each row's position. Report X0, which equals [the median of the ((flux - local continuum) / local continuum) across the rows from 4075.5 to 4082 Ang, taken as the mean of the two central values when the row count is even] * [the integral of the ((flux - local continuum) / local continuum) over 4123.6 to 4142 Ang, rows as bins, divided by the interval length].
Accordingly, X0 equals -0.002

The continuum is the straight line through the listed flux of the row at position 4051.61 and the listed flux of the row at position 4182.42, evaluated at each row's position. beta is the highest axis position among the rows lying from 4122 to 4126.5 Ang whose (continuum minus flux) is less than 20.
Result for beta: 4125.99 Ang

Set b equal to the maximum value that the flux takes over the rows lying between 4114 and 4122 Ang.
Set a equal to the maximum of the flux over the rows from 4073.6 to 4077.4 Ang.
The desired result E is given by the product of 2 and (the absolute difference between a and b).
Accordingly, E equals 50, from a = 224.6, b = 249.6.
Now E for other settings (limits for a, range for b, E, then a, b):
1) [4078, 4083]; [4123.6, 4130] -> 8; 253.4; 257.3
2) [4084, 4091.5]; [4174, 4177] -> 26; 255.9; 243.1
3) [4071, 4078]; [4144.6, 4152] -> 76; 224.6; 262.7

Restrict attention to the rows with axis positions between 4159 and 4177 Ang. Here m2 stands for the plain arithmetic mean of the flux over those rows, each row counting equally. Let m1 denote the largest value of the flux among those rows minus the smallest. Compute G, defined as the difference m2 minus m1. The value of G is 214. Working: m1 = 24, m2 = 239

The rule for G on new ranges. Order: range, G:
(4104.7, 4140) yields 206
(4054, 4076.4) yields 206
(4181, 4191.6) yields 222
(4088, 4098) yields 202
